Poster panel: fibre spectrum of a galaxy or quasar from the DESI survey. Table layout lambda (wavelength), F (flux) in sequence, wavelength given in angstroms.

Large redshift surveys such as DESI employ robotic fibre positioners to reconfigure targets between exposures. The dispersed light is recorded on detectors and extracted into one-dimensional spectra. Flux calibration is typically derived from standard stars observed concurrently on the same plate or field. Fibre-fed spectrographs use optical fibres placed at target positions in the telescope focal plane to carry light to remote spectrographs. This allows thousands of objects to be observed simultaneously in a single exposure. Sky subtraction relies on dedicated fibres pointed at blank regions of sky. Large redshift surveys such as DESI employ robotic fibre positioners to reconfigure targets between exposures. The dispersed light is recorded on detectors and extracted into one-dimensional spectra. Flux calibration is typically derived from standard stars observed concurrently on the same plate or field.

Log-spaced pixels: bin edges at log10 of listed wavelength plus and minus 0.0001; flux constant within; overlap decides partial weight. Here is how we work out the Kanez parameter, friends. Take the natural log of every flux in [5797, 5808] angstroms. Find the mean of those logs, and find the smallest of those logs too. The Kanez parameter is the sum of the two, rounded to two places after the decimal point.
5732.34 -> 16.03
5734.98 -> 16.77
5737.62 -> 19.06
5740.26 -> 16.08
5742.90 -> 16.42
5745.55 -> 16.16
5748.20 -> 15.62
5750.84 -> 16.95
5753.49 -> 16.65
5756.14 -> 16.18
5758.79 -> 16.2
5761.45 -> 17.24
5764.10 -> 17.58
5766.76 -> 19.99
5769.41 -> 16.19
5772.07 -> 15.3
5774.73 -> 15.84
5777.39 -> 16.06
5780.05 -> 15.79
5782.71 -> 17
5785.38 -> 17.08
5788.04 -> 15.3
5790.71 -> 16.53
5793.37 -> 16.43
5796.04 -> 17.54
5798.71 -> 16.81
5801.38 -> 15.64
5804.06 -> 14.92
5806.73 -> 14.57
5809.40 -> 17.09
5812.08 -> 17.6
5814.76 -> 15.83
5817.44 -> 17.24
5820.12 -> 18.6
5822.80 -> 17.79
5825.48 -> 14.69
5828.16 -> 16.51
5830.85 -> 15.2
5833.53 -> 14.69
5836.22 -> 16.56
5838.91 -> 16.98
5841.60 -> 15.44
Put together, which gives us 5.42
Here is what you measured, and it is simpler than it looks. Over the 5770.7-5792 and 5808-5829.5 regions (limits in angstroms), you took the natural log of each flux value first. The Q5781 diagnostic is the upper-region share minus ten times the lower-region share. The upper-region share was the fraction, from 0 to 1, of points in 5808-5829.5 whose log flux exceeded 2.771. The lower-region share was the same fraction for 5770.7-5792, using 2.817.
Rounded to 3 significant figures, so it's -1.75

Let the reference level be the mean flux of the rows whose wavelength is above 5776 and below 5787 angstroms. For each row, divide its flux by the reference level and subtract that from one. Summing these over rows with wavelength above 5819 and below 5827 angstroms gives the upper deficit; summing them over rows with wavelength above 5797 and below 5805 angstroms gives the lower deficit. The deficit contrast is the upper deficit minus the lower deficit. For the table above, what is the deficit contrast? -0.23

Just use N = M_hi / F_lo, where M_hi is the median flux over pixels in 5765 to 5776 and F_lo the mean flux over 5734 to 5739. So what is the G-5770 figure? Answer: 0.89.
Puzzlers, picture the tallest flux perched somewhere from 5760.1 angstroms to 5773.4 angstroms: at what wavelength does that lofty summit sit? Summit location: 5766.76 angstroms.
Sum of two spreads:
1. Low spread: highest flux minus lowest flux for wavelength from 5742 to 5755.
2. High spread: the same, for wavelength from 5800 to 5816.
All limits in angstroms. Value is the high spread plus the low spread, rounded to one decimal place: 4.4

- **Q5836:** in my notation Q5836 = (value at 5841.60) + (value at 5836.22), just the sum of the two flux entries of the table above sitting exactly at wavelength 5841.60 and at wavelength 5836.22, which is 32.0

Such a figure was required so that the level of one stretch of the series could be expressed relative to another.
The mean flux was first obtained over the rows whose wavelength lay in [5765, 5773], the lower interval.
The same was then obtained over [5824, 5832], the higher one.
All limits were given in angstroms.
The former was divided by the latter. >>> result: 1.11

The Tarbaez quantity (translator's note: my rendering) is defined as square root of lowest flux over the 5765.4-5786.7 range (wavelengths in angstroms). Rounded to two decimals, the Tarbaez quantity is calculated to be 3.91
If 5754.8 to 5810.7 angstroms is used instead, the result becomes 3.82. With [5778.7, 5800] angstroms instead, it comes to 3.91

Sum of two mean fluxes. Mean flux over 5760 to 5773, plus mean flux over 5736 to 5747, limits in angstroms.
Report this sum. 34.2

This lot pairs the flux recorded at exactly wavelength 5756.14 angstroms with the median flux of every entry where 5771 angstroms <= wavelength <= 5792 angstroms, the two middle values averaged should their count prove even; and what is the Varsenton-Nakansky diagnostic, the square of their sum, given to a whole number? 1032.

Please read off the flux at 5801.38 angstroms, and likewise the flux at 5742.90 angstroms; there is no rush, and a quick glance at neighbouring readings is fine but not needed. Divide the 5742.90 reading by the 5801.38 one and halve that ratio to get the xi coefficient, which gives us 0.525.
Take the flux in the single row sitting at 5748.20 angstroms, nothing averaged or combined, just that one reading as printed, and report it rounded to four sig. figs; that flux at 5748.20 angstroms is 15.62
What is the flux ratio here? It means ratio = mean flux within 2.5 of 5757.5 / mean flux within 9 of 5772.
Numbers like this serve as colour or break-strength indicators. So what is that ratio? 0.97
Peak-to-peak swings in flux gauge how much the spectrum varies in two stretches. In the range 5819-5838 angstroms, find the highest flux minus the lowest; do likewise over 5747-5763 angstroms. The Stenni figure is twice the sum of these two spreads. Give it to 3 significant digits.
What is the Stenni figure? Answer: 11.1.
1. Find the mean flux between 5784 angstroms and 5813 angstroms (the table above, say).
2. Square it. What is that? 266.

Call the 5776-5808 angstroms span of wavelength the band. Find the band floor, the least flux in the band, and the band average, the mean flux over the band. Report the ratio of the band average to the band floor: 1.108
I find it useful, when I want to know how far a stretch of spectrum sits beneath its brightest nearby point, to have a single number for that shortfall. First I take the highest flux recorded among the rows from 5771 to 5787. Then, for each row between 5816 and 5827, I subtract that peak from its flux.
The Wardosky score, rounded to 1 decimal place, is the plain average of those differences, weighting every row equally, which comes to 0.0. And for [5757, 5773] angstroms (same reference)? 0.0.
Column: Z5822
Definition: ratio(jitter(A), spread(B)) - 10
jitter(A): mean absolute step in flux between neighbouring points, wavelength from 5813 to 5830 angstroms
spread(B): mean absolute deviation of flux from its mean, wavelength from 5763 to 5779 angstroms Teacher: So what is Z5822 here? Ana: -8.7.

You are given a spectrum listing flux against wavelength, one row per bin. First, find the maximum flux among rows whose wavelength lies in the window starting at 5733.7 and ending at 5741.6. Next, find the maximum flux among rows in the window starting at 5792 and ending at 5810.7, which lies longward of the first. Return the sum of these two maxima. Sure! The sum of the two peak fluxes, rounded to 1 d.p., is 36.6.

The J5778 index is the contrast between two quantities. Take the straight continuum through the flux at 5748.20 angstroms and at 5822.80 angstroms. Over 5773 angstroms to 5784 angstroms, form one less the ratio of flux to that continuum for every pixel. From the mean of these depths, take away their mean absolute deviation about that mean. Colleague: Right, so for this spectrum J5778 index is 0.00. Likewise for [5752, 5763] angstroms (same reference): -0.07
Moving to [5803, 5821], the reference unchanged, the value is -0.01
